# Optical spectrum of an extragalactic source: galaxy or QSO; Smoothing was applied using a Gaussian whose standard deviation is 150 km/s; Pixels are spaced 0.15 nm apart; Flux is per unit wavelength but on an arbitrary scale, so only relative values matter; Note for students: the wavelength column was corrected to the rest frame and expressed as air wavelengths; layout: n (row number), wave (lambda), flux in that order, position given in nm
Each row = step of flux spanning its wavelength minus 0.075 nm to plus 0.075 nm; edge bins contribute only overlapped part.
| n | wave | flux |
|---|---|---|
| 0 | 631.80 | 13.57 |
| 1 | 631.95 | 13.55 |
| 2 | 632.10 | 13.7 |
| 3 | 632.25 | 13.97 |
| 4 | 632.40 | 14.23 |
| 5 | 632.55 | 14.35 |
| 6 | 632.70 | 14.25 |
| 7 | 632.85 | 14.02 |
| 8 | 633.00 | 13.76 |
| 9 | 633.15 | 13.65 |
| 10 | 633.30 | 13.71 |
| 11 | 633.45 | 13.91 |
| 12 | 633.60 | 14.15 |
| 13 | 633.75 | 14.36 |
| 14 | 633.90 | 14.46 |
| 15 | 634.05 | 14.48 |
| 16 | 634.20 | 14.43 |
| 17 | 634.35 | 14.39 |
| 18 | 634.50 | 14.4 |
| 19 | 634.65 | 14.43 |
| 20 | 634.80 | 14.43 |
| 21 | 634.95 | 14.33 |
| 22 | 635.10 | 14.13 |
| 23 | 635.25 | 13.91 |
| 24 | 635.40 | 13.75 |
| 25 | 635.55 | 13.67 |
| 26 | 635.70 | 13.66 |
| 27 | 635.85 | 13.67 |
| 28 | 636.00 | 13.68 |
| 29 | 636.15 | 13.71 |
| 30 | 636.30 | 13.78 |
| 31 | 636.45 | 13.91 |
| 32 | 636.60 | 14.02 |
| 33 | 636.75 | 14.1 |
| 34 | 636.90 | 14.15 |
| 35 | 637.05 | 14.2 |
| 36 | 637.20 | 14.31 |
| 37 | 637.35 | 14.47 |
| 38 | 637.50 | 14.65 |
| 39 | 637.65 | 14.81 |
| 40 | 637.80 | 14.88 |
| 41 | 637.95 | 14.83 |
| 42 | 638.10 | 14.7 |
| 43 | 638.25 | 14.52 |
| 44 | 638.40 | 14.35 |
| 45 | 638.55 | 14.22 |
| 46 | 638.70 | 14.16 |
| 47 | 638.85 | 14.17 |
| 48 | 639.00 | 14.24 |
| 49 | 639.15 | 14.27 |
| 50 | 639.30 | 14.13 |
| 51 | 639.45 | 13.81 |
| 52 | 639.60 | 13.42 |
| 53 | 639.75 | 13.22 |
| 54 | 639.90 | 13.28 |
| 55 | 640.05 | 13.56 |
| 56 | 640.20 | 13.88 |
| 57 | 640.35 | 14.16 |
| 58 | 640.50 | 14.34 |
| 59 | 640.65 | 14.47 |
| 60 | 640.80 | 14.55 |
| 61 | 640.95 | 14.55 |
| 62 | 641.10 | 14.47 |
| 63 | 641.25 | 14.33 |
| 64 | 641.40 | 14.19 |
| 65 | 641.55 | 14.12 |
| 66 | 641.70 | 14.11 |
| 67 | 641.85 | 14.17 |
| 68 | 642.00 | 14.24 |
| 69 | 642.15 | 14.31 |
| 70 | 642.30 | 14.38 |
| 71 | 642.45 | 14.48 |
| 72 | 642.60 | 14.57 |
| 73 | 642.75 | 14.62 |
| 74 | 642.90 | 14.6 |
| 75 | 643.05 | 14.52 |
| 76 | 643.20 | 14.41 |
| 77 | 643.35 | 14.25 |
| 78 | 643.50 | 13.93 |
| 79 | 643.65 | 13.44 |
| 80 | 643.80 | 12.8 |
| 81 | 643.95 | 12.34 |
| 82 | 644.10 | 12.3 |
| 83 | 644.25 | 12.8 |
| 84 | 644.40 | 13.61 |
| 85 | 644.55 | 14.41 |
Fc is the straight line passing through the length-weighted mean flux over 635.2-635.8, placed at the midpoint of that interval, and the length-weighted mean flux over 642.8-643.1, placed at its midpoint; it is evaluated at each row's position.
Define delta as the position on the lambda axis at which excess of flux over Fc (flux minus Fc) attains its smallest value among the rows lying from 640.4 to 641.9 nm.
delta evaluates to 641.70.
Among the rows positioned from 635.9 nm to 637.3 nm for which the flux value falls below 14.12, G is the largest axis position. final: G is 636.75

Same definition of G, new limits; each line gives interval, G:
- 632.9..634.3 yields 633.45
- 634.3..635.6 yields 635.55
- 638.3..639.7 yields 639.60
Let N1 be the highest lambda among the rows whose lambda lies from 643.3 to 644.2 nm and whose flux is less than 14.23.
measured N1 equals 644.10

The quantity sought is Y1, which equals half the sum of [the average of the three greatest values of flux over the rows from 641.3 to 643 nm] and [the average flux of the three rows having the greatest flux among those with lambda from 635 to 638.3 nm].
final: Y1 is 14.7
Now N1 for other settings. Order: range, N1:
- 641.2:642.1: 641.85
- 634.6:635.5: 635.40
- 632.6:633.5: 633.45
